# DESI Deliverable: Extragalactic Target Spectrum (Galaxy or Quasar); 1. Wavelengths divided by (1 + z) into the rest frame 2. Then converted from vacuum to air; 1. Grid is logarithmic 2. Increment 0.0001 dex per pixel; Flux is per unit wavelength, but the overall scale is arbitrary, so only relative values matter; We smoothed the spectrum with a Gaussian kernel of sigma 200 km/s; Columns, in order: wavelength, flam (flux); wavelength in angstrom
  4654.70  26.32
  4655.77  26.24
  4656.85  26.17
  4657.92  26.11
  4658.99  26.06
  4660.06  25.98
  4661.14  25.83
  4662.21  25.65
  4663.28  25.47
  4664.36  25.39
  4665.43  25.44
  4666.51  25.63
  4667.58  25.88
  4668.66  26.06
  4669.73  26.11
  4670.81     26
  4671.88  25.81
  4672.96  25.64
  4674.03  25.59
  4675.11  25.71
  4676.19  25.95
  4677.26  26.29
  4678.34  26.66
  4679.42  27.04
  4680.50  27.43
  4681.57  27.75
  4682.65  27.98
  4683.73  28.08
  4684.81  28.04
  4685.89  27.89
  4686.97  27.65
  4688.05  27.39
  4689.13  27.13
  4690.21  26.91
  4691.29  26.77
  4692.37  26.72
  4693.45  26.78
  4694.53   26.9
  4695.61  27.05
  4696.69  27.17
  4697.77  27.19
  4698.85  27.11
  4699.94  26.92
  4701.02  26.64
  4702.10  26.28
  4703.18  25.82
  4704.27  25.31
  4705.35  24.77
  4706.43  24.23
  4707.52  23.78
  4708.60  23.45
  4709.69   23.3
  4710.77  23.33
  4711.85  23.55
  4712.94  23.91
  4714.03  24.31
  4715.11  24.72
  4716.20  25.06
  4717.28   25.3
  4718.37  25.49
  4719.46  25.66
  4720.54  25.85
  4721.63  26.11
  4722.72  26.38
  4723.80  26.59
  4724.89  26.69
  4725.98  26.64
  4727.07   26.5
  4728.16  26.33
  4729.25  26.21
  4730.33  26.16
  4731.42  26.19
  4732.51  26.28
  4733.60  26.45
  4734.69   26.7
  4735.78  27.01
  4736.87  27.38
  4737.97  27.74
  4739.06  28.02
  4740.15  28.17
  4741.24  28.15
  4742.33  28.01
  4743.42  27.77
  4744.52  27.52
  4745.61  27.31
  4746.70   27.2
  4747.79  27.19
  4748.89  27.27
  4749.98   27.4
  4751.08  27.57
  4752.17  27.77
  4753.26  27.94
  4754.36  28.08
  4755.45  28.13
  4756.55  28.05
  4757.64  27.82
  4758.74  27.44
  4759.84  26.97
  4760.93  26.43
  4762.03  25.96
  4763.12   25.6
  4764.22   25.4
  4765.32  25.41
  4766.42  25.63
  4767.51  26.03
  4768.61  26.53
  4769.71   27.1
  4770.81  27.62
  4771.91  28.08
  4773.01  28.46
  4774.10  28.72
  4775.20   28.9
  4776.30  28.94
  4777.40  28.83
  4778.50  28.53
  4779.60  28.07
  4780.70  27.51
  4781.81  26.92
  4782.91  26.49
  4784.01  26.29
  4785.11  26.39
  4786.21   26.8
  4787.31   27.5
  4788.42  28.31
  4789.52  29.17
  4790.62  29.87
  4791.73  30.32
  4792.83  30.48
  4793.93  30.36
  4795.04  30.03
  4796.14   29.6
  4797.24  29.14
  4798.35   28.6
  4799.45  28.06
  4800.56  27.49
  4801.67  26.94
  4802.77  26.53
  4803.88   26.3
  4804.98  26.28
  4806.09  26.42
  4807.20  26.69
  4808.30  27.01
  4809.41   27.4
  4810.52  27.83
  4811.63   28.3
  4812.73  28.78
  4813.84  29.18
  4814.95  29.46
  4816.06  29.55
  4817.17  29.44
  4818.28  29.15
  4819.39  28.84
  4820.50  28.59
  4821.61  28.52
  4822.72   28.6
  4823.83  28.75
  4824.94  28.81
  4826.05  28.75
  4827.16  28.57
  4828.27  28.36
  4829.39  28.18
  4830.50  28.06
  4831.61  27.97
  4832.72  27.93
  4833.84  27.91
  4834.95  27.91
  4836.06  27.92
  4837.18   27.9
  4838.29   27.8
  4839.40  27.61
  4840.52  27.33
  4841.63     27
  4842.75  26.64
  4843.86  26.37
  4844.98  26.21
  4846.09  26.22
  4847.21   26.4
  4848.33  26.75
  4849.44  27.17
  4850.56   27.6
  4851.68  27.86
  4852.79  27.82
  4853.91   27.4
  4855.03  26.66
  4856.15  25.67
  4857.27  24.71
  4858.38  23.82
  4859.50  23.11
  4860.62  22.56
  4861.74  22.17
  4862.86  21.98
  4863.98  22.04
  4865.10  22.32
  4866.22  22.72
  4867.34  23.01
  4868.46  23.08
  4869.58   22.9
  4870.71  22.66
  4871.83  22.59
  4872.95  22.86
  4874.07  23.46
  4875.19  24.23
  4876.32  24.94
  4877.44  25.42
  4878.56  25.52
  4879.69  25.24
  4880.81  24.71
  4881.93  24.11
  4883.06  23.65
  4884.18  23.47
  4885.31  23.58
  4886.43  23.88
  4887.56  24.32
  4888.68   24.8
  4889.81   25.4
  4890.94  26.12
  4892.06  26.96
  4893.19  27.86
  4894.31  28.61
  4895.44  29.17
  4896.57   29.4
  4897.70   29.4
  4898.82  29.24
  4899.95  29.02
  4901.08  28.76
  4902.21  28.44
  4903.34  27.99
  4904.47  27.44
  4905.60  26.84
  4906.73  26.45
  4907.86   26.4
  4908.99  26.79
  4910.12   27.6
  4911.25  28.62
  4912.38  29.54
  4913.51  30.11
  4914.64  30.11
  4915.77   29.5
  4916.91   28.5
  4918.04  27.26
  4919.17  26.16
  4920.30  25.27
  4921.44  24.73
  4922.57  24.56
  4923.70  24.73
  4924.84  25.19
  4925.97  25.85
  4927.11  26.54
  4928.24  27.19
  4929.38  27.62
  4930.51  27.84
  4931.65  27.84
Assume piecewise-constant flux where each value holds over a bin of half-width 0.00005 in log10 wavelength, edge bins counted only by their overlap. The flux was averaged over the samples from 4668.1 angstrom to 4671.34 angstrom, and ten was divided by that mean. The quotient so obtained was 0.384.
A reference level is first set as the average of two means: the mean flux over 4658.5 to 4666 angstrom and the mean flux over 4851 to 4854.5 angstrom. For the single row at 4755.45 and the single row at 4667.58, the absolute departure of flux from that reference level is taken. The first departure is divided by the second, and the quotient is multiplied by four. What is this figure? 7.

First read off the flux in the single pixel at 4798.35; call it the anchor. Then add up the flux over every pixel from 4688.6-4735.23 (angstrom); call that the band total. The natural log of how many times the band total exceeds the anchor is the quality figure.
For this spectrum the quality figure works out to 3.7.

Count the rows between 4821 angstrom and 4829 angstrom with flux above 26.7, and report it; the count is 7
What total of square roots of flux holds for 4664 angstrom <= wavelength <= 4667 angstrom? 15.1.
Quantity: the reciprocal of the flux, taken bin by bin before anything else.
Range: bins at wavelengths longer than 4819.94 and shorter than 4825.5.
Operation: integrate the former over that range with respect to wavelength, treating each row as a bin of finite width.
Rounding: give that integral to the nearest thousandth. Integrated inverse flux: 0.194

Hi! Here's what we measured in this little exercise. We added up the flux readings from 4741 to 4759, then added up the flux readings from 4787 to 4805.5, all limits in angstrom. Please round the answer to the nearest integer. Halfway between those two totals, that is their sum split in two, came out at 478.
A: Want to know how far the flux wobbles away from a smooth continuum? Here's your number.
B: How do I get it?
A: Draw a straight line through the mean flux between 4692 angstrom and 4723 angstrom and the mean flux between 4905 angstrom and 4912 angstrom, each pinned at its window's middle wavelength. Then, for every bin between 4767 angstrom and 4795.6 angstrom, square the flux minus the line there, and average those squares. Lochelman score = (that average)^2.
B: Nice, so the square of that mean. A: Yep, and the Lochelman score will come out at 36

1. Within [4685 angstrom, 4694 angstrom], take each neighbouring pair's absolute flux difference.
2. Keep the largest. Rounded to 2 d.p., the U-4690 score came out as 0.26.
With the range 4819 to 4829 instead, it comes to 0.25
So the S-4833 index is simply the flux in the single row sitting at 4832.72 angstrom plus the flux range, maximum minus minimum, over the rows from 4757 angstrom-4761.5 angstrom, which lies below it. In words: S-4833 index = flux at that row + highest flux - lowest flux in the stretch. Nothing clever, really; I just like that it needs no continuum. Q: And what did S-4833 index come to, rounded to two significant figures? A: 29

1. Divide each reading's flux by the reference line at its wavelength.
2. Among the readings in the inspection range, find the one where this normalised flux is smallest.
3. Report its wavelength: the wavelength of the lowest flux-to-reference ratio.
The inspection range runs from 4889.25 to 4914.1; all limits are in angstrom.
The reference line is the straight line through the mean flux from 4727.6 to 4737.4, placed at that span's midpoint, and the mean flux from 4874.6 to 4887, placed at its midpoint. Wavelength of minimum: 4889.81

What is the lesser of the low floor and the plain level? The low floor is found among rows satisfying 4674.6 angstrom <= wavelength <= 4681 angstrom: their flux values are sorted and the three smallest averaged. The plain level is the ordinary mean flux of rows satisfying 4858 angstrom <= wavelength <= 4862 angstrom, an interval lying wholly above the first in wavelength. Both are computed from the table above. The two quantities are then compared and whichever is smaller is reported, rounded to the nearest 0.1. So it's 22.9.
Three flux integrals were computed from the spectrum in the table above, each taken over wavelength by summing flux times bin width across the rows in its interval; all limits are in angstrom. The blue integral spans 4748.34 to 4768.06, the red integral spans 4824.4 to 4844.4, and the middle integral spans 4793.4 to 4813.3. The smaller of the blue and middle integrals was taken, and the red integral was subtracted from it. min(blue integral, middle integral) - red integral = -26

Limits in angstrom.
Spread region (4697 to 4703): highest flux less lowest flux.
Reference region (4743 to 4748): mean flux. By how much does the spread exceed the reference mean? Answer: -26.5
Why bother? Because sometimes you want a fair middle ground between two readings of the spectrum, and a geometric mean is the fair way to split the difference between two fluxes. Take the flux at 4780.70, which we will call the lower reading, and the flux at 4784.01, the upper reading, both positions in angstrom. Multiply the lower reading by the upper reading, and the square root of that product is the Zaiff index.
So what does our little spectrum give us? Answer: 26.9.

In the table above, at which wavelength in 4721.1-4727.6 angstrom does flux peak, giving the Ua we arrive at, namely 4724.89 angstrom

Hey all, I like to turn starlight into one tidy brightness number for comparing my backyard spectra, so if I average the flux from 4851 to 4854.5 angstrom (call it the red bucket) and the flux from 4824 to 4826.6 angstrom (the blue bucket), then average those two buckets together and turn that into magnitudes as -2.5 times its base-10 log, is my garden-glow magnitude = -3.627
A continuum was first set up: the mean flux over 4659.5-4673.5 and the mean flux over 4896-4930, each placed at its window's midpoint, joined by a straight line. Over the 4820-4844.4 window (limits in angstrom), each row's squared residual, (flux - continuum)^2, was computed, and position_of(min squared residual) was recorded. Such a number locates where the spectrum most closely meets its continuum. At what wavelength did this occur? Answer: 4841.63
